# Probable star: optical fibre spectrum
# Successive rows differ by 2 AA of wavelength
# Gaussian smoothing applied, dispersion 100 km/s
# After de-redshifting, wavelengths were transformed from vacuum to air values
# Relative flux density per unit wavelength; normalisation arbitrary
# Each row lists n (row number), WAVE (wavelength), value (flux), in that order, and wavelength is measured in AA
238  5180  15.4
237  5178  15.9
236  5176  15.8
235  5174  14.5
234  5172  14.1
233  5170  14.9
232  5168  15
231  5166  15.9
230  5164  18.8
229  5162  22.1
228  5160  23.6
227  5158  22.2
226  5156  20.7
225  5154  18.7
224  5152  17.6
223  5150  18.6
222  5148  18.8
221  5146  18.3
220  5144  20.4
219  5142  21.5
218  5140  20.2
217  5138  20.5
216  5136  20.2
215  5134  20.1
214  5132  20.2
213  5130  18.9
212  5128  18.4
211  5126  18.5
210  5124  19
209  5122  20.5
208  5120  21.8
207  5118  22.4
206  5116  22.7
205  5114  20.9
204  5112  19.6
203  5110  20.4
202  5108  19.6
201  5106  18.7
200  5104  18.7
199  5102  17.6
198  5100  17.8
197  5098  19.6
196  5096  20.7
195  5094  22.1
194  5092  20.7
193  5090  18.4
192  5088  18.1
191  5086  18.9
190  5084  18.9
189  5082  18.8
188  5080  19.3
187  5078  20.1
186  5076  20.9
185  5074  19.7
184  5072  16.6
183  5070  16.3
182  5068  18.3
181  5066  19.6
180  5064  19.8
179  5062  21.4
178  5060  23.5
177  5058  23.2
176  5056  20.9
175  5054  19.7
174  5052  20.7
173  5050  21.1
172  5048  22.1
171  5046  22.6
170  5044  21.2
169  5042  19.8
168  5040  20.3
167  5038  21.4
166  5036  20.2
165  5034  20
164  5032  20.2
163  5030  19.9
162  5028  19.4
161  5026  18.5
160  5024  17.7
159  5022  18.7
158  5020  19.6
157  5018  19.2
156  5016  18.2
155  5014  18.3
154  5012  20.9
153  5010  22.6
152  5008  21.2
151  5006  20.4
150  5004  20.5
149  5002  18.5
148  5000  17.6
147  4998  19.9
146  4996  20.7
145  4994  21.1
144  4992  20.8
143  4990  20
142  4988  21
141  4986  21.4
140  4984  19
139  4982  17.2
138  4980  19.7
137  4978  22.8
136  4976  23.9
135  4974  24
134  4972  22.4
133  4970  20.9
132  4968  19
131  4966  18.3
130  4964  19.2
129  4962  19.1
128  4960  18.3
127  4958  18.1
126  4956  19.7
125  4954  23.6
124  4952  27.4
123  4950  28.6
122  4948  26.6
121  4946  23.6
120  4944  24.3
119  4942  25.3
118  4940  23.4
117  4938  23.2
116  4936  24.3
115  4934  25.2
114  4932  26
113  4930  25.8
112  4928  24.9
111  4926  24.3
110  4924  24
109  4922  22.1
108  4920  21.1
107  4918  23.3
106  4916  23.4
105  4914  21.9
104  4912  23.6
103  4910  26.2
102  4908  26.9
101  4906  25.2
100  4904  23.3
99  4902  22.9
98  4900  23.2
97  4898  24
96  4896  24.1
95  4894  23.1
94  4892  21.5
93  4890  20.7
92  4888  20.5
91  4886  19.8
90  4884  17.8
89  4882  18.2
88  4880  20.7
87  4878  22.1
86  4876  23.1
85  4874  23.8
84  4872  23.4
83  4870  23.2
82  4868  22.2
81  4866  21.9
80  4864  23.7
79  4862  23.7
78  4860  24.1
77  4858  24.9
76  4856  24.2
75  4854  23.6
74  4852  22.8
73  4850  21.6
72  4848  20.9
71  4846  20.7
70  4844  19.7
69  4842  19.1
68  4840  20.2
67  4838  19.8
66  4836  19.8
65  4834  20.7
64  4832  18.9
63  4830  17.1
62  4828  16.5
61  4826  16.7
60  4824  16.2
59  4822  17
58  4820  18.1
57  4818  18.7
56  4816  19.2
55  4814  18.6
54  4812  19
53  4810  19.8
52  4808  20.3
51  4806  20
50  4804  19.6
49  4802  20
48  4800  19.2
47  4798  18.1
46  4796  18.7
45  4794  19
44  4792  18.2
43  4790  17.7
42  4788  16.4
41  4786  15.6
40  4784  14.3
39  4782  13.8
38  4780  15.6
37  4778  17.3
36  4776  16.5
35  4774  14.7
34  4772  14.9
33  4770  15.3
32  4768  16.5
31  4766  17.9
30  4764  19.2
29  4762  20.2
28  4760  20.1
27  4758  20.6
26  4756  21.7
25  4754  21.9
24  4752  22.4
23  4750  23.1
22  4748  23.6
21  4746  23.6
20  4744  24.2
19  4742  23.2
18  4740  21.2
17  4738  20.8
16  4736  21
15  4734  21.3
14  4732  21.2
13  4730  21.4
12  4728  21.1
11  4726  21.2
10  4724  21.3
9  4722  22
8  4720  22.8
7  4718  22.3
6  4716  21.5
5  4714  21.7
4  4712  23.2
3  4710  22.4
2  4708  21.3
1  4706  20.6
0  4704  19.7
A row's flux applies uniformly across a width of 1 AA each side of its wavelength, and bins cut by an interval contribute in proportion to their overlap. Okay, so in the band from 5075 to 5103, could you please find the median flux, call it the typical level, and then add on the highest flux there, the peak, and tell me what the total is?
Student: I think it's 41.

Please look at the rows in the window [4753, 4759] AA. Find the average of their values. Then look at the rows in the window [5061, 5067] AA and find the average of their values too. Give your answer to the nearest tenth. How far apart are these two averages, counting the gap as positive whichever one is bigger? 1.1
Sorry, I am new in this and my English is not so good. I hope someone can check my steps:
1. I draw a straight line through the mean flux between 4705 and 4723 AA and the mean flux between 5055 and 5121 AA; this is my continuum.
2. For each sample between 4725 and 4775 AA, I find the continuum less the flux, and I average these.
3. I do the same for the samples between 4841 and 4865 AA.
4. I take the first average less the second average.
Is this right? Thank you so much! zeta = 2.5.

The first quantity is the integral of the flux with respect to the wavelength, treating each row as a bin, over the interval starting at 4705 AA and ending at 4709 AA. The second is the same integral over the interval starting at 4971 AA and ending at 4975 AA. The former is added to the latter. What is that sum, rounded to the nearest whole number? 177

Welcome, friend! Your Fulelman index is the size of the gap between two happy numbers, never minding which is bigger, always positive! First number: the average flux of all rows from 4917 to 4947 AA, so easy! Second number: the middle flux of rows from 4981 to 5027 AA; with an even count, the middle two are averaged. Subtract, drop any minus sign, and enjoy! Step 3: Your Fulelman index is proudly 4.2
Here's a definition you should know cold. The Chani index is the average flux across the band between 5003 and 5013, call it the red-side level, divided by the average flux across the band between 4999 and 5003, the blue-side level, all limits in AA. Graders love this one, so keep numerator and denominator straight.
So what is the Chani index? 1.2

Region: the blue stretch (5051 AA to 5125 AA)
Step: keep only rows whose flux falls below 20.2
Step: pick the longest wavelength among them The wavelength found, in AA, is 5124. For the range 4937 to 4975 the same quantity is 4968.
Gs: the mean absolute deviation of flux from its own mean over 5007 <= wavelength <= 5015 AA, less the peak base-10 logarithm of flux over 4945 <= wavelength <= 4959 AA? -0.23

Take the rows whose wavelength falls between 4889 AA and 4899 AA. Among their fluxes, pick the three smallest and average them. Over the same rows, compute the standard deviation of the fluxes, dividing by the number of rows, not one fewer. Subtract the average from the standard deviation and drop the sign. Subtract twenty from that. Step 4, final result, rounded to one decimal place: 0.4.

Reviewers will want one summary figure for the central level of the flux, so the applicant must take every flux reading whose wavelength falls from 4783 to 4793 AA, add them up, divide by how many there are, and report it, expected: 16.4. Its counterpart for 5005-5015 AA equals 20.7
